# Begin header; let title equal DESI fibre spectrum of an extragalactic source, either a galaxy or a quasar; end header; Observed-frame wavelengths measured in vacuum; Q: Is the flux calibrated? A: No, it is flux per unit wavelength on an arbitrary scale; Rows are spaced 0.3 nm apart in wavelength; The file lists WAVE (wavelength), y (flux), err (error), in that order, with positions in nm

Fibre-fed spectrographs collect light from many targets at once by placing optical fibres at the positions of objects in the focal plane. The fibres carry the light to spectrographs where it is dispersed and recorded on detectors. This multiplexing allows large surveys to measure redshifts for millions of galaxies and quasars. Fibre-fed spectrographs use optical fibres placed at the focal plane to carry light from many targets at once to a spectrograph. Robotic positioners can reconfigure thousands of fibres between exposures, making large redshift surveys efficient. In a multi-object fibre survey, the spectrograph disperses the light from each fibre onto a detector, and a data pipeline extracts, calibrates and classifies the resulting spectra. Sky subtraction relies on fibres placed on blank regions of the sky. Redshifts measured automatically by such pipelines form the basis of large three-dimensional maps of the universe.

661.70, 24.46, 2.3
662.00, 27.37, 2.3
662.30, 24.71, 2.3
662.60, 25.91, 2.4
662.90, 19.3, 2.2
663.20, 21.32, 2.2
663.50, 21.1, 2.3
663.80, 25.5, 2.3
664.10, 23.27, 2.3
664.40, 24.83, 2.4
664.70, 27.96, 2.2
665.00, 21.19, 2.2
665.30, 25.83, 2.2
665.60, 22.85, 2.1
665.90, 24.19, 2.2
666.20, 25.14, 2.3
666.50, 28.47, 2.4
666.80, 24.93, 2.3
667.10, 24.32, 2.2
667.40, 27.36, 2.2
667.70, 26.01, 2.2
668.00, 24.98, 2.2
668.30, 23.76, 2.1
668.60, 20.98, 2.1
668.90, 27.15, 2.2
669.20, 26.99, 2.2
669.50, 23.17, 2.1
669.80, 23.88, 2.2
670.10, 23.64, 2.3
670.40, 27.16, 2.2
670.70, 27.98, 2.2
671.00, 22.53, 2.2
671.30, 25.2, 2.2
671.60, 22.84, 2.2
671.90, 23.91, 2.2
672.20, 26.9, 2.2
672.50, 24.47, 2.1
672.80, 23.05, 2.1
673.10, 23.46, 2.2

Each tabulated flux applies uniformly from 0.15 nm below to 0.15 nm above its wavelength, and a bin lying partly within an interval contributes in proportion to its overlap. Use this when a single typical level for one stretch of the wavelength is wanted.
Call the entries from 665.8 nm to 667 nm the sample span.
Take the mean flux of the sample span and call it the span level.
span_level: 25.7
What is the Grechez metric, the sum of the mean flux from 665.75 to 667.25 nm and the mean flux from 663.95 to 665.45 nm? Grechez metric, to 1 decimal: 50.0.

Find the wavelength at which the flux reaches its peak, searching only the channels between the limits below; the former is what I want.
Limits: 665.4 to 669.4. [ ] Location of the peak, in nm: 666.50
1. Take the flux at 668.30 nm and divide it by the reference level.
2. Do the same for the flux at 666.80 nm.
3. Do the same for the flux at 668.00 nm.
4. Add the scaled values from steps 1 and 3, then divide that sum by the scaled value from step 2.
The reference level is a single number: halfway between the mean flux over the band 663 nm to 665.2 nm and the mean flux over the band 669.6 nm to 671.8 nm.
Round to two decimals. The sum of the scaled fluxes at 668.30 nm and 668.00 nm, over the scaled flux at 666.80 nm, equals 1.96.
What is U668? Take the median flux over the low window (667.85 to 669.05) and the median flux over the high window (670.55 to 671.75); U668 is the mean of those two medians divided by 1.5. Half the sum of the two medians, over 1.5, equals 16.1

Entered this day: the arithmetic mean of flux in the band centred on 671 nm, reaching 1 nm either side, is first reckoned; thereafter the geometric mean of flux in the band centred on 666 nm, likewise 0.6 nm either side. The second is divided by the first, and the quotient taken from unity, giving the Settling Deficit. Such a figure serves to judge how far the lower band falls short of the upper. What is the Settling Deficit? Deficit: -0.01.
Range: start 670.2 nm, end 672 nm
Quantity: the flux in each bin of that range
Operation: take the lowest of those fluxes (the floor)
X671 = 22.53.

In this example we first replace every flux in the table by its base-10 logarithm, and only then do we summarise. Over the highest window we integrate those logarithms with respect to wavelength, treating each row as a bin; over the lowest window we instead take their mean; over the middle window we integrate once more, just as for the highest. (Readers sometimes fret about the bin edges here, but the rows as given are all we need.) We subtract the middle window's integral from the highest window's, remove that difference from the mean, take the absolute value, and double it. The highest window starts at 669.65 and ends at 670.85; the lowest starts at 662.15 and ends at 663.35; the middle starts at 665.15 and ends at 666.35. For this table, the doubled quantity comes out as 2.66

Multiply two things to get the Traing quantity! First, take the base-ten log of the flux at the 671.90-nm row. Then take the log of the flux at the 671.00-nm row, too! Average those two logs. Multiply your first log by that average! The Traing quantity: 1.88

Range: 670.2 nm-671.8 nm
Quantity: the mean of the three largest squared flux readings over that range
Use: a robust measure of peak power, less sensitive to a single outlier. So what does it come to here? 719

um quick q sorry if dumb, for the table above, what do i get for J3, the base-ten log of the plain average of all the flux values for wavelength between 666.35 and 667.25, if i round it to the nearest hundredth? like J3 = 1.41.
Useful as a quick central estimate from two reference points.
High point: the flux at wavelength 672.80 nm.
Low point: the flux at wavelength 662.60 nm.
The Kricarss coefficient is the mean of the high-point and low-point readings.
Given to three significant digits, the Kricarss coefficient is 24.5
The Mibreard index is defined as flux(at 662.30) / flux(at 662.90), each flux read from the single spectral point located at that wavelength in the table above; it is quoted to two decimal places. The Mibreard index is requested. 1.28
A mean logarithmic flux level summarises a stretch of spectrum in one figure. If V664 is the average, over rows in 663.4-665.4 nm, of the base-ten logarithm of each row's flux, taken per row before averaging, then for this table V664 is 1.38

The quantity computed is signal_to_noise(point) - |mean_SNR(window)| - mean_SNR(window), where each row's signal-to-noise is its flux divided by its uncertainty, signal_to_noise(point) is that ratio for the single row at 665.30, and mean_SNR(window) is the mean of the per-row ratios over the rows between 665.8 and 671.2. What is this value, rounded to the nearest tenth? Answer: -11.0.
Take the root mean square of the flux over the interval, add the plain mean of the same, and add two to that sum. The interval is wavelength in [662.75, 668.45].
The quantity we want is 50.8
